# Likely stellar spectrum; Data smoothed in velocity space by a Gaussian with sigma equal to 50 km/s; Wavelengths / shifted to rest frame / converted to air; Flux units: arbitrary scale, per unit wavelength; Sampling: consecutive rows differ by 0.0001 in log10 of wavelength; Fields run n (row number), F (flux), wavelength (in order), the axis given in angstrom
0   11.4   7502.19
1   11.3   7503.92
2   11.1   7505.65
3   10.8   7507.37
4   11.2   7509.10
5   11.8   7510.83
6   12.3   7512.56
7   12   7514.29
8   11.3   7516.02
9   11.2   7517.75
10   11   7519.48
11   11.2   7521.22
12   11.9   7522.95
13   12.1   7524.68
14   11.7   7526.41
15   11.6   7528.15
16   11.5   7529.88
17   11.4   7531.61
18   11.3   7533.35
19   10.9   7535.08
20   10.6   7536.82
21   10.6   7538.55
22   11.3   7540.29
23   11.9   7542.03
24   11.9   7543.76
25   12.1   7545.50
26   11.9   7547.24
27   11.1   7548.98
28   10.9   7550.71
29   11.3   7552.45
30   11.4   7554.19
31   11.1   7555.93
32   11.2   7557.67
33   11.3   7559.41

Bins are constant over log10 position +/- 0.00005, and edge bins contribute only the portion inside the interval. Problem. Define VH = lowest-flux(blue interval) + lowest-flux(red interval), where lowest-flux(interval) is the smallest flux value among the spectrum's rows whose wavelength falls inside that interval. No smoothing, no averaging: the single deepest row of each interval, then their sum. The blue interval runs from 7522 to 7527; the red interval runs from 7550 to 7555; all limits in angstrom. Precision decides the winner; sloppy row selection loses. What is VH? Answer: 22.6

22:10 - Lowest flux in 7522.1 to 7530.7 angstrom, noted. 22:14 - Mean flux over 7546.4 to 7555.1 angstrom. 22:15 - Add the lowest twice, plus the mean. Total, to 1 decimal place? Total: 34.3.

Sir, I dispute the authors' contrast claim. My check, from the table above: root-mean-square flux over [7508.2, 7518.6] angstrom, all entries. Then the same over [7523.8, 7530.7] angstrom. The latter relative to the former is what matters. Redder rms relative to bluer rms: 1.01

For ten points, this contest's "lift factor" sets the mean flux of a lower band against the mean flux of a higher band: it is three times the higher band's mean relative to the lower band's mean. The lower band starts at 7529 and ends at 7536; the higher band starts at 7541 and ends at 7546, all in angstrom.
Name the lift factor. 3.18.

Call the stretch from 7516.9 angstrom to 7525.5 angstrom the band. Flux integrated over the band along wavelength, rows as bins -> 99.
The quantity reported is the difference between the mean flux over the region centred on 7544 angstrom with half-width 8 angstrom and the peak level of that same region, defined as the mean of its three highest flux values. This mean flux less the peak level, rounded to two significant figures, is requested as -0.60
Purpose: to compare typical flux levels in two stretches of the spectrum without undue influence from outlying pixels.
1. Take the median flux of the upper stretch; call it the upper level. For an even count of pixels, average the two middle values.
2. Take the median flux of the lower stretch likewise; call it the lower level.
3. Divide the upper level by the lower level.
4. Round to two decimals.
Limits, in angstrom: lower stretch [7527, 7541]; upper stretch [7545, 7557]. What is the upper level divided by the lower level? 1.00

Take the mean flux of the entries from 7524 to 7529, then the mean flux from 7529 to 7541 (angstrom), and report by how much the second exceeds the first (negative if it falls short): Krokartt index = -0.7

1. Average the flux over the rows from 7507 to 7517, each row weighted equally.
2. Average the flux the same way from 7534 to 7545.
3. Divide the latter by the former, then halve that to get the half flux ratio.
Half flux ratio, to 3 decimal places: 0.484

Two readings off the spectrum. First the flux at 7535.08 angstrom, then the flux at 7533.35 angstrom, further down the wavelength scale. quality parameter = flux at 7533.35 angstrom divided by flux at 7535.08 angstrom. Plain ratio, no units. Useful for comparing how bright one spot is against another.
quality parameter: 1.04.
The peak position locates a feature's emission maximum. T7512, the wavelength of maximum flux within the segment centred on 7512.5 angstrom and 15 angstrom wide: 7512.56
